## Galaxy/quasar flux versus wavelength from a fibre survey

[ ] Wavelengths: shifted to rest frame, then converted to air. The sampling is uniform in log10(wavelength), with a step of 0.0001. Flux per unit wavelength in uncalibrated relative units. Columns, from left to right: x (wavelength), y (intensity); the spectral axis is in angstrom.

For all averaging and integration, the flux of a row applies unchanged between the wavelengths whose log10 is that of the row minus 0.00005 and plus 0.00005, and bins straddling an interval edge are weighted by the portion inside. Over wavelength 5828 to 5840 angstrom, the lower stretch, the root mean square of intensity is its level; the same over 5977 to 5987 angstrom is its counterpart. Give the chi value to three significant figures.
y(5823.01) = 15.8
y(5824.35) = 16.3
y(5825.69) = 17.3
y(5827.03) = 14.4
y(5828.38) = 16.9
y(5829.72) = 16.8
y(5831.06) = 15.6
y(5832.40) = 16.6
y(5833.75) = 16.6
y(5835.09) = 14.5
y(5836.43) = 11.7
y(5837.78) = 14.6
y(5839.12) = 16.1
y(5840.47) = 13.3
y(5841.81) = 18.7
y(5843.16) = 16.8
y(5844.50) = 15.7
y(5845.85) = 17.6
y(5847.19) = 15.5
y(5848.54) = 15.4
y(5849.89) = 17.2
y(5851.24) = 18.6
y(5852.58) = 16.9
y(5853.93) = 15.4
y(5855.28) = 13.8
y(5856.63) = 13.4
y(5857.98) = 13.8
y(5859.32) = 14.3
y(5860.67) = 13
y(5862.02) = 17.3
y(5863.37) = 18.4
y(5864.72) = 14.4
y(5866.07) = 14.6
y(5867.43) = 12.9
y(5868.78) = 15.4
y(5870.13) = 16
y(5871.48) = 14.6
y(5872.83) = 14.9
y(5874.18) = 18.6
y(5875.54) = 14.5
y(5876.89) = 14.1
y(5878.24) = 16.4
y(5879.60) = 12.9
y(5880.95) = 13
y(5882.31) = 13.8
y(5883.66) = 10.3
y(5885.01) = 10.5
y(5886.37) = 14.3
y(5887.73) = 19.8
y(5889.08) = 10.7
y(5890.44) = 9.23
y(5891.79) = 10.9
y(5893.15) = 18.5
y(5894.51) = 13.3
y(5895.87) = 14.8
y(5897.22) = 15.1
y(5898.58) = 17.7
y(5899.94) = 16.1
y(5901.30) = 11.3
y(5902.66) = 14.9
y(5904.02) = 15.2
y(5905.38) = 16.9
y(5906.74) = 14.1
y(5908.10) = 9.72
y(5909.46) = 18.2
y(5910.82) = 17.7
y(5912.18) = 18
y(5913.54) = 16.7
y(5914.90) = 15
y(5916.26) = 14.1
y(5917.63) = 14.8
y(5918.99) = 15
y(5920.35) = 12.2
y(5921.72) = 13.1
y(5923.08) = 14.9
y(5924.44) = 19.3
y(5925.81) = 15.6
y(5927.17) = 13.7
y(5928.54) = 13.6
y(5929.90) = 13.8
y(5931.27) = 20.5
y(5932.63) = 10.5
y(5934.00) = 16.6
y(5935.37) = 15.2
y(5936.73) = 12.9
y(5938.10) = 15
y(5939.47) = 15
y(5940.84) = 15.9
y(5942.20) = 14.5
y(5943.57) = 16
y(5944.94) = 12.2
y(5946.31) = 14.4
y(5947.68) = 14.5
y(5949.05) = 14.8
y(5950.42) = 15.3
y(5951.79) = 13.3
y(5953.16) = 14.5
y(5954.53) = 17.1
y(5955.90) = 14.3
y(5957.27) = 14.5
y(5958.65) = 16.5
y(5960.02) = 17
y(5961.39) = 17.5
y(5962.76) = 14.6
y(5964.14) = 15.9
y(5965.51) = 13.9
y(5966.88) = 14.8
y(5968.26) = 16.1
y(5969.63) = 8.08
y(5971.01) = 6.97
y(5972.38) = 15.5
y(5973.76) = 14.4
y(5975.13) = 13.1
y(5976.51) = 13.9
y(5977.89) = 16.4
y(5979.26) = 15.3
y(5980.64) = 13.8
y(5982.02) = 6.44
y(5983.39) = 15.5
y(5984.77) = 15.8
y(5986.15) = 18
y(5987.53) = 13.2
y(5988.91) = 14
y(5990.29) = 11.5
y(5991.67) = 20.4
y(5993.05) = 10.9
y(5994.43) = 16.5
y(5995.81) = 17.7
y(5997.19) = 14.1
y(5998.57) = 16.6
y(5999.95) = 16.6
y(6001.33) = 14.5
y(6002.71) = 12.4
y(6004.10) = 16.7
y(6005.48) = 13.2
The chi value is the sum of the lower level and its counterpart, 30.4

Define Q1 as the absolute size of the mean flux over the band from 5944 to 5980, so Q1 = 14.4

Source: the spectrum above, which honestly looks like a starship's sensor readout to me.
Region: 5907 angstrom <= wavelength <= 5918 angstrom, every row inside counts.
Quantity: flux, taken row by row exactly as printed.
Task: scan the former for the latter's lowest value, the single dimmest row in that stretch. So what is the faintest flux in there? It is 9.72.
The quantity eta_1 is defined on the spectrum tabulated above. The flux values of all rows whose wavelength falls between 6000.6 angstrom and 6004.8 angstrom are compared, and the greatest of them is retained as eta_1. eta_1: 16.7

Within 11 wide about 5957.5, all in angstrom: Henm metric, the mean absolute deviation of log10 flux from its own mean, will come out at 0.035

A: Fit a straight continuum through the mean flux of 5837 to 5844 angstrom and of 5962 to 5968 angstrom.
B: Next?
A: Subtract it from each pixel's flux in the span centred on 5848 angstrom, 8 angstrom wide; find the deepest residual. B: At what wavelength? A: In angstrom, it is 5848.54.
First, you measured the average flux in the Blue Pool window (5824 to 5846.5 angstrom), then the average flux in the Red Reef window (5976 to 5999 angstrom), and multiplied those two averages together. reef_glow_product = 233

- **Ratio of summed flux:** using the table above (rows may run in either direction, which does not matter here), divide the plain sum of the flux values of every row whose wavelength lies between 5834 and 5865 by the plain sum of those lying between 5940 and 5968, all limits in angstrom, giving 1.18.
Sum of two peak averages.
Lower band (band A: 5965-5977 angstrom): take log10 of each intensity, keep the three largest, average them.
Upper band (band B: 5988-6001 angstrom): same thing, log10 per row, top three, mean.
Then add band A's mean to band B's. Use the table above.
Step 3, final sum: 2.45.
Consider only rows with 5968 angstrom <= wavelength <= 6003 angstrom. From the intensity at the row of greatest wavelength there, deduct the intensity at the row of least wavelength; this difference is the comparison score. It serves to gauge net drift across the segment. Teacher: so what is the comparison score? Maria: -4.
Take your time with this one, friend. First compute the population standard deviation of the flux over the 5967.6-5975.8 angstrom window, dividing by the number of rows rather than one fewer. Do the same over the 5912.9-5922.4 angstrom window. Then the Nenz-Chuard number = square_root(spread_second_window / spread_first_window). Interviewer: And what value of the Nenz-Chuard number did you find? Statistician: 0.62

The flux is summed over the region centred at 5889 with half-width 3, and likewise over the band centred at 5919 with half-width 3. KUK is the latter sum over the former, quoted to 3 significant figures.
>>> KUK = 1.07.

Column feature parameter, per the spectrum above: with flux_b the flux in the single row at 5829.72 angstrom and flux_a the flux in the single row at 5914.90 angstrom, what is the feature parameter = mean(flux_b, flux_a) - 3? 12.9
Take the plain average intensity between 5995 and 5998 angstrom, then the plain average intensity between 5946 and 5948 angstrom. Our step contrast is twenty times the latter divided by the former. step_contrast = 18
